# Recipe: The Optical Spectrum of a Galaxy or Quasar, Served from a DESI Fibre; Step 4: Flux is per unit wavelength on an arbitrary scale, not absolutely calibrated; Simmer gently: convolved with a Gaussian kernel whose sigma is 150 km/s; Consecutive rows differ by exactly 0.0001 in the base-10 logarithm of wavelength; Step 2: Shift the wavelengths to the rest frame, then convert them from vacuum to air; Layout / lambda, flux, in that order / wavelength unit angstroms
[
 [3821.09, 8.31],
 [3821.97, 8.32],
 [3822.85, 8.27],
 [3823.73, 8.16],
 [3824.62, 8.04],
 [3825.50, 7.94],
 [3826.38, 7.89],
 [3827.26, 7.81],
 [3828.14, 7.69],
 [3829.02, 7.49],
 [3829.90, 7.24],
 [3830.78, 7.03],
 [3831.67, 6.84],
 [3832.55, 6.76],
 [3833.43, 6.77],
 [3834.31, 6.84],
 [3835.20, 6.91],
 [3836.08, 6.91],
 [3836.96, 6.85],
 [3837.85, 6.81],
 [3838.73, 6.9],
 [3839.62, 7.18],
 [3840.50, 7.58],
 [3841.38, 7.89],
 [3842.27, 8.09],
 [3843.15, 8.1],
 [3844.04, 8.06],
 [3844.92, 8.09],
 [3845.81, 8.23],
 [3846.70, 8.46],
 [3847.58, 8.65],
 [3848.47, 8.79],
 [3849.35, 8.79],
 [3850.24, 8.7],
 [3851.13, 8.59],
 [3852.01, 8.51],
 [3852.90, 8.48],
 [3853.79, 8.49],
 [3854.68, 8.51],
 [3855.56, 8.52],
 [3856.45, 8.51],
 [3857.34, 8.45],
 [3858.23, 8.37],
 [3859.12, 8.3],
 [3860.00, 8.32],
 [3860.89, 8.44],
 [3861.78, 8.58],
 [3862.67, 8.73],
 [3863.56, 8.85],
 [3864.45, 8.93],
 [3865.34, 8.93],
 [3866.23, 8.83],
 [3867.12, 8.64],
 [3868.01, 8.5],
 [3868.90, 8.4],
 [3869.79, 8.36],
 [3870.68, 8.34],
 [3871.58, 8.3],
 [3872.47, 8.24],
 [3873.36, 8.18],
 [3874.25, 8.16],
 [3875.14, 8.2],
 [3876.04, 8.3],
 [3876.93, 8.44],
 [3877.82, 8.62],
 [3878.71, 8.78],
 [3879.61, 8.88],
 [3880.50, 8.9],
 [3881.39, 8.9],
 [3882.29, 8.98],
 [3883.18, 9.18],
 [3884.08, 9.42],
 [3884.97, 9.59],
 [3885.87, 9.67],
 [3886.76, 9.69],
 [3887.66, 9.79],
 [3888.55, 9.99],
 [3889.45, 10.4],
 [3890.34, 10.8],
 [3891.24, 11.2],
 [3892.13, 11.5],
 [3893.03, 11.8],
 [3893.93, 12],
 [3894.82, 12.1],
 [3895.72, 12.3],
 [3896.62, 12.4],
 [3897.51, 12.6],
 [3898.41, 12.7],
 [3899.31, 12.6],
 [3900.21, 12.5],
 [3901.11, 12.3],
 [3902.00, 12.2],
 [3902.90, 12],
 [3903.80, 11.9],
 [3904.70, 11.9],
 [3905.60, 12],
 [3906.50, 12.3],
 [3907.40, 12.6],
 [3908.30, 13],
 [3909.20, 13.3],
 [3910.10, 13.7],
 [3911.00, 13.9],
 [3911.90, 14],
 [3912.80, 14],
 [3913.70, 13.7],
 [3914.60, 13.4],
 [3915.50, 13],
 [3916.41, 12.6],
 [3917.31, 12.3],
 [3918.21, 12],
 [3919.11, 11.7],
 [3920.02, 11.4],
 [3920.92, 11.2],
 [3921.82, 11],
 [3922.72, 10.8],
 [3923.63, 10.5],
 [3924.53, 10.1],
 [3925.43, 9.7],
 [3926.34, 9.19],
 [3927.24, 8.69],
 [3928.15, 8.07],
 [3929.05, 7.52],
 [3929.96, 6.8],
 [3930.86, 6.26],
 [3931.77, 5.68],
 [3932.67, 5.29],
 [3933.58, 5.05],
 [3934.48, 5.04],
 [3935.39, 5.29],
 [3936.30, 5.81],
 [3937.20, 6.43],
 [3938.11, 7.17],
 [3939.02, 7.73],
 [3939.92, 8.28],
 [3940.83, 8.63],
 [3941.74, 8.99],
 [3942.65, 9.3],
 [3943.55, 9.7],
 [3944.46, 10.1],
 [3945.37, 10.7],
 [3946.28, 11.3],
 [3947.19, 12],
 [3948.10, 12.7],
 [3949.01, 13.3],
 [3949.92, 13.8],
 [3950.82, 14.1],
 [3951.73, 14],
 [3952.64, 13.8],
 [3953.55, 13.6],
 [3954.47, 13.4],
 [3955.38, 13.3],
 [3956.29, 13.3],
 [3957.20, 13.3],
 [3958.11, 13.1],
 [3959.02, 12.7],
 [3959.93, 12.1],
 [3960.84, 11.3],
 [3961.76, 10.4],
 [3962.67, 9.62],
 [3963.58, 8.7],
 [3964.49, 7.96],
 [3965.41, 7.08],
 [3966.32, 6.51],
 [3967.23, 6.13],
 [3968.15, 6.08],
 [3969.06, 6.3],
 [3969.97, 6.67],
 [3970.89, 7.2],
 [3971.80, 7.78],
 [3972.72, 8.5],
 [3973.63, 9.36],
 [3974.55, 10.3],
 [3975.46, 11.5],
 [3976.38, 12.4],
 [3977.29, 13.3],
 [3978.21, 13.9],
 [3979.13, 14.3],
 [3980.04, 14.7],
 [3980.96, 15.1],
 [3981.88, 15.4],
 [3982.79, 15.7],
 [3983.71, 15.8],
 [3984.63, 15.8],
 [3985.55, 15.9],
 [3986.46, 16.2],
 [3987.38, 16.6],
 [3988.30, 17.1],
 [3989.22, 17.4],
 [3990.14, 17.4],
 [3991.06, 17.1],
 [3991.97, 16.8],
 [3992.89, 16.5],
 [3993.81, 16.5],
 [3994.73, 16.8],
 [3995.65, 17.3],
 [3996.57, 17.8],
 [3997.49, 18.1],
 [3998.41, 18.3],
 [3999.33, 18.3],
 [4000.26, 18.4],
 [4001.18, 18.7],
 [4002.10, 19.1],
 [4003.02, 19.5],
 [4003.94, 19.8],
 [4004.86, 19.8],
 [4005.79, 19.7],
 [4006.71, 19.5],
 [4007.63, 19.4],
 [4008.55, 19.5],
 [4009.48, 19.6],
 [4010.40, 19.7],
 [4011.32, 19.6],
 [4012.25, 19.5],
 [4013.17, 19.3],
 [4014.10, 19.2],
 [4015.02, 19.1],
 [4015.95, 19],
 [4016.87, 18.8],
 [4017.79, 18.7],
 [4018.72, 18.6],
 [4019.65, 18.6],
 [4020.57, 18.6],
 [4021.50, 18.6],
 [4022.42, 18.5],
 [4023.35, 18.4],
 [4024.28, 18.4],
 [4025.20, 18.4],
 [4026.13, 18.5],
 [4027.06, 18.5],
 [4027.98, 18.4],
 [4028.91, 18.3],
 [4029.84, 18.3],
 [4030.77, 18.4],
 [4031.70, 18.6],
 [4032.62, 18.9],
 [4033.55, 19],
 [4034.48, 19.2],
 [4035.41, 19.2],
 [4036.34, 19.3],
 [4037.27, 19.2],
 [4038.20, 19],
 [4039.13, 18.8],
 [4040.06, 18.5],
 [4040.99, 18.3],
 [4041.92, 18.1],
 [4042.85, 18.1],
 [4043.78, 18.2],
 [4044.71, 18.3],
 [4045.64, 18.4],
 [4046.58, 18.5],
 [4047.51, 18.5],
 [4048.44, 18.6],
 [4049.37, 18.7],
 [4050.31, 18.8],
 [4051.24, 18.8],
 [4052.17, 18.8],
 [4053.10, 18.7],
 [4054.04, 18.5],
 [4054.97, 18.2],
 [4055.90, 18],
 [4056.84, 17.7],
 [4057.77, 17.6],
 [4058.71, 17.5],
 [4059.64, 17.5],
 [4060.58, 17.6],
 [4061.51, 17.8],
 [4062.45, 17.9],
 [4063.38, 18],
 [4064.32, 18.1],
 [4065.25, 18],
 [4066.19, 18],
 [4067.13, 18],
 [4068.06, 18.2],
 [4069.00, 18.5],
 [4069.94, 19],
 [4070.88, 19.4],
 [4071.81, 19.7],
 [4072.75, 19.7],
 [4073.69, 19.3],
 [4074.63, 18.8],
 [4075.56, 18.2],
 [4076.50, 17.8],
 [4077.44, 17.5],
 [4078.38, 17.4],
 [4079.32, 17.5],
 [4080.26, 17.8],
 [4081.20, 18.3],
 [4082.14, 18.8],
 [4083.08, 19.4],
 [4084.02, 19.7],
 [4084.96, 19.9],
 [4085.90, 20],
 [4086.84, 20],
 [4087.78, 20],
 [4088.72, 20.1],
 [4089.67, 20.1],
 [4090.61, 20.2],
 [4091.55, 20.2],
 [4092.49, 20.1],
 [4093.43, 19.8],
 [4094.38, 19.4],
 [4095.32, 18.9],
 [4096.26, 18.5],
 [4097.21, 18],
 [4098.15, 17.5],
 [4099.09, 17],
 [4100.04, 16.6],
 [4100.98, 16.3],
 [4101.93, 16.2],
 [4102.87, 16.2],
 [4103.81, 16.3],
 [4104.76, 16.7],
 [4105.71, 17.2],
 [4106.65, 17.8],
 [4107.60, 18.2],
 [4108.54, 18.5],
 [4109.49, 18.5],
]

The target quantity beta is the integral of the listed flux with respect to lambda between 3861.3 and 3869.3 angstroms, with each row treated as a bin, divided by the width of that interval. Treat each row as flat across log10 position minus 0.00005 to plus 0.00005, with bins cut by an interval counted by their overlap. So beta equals 8.7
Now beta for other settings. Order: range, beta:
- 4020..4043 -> 18.6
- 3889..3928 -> 12.0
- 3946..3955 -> 13.2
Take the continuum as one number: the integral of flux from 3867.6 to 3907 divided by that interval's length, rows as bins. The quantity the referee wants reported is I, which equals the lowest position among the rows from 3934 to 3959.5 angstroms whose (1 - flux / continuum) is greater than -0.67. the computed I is 3934.48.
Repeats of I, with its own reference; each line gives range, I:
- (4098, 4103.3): 4099.09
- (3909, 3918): 3909.20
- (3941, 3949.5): 3941.74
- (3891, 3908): 3891.24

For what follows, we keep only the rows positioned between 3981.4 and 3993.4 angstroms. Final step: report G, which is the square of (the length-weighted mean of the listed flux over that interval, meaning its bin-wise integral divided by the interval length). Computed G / 270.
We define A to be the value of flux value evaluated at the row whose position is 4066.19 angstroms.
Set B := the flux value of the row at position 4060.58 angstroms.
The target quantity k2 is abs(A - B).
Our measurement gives 0.4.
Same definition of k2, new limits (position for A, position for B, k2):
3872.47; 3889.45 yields 2.2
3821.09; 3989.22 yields 9.1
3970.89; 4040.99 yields 11.1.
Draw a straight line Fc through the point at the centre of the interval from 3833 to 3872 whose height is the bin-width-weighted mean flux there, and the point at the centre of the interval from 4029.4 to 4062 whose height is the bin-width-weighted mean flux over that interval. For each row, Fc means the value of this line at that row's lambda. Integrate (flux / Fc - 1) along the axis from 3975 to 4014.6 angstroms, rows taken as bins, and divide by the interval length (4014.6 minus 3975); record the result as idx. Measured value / 0.1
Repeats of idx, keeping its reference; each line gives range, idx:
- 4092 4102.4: -0.1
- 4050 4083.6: -0.1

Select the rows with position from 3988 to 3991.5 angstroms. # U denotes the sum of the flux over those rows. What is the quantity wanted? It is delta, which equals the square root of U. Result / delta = 8.31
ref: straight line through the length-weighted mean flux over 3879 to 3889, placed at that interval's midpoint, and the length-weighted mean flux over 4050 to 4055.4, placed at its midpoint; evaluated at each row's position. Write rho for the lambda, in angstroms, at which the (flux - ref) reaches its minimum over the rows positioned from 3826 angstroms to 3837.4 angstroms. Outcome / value 3836.96 angstroms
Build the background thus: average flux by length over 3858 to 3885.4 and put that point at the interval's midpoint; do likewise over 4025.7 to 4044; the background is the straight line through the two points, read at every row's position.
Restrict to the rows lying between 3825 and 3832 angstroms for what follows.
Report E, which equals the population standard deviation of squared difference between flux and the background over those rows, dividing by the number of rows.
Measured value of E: 1.5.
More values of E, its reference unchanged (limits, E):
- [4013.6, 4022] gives 0.9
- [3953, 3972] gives 28.0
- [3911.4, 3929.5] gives 5.7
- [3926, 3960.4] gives 18.3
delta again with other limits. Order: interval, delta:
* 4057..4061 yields 8.38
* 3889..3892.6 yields 6.63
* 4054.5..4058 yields 8.46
